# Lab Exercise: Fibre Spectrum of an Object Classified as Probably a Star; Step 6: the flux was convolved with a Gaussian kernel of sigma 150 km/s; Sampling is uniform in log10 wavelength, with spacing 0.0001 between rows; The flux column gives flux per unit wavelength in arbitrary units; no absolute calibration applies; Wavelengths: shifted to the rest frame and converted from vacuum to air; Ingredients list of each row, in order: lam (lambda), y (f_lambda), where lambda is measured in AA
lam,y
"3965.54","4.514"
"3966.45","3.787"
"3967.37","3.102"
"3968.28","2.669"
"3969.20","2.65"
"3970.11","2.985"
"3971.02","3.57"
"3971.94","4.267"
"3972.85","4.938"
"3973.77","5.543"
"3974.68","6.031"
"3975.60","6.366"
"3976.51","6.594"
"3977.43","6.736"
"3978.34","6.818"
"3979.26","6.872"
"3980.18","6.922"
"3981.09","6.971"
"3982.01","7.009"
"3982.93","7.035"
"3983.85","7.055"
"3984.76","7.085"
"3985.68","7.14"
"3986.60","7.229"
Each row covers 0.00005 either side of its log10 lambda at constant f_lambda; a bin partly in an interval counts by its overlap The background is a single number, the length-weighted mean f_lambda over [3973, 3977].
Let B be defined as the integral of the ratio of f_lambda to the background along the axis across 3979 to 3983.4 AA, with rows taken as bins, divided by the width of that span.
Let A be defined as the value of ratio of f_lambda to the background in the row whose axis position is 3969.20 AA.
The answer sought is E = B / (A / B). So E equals 3.0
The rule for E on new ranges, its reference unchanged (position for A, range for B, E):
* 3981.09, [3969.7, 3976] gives 0.6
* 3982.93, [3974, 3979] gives 1.0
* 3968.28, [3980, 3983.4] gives 3.0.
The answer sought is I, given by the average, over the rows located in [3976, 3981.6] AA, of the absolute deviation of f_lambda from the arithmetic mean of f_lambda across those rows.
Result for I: 0.10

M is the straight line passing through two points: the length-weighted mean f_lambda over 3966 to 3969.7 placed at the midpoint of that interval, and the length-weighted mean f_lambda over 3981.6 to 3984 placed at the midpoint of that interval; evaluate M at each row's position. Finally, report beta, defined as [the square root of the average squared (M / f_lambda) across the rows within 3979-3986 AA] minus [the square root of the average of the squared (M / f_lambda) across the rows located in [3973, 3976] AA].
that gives 0.2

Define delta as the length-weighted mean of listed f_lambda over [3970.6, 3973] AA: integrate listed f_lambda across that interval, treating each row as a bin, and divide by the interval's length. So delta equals 4.2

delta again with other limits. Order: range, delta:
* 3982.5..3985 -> 7.1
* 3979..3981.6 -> 6.9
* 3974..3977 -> 6.3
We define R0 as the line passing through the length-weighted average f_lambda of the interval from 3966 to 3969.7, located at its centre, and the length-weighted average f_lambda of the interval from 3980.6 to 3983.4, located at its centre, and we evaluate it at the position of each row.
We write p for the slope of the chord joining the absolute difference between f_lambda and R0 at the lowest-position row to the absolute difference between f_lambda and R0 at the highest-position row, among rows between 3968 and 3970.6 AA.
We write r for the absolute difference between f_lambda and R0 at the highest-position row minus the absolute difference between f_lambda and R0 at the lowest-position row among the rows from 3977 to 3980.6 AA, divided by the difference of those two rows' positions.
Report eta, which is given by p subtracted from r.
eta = -0.32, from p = 0.11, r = -0.21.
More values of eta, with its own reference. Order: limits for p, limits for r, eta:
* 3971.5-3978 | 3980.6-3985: -0.05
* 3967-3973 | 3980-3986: 0.03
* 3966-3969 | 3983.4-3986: 0.58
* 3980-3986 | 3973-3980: -0.12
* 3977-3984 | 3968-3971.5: 0.04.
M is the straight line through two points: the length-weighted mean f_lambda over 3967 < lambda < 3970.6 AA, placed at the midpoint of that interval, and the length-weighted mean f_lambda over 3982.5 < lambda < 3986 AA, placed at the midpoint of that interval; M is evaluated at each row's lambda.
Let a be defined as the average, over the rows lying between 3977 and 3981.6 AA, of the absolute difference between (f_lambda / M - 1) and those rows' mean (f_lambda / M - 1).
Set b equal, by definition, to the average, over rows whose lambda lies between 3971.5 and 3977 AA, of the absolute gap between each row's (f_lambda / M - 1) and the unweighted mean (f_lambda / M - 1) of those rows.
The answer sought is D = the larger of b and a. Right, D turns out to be 0.06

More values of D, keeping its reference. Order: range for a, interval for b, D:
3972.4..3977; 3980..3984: 0.04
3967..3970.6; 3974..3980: 0.12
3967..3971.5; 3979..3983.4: 0.10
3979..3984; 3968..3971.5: 0.06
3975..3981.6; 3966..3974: 0.19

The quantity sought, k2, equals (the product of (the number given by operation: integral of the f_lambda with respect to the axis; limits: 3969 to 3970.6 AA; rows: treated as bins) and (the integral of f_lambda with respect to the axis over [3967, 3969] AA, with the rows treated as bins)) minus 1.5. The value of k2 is 25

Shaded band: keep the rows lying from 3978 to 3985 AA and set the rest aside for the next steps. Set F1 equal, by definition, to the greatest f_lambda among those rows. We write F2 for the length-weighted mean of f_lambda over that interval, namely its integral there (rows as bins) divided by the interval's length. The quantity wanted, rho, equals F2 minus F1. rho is -0.12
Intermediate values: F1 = 7.085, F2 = 7.0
